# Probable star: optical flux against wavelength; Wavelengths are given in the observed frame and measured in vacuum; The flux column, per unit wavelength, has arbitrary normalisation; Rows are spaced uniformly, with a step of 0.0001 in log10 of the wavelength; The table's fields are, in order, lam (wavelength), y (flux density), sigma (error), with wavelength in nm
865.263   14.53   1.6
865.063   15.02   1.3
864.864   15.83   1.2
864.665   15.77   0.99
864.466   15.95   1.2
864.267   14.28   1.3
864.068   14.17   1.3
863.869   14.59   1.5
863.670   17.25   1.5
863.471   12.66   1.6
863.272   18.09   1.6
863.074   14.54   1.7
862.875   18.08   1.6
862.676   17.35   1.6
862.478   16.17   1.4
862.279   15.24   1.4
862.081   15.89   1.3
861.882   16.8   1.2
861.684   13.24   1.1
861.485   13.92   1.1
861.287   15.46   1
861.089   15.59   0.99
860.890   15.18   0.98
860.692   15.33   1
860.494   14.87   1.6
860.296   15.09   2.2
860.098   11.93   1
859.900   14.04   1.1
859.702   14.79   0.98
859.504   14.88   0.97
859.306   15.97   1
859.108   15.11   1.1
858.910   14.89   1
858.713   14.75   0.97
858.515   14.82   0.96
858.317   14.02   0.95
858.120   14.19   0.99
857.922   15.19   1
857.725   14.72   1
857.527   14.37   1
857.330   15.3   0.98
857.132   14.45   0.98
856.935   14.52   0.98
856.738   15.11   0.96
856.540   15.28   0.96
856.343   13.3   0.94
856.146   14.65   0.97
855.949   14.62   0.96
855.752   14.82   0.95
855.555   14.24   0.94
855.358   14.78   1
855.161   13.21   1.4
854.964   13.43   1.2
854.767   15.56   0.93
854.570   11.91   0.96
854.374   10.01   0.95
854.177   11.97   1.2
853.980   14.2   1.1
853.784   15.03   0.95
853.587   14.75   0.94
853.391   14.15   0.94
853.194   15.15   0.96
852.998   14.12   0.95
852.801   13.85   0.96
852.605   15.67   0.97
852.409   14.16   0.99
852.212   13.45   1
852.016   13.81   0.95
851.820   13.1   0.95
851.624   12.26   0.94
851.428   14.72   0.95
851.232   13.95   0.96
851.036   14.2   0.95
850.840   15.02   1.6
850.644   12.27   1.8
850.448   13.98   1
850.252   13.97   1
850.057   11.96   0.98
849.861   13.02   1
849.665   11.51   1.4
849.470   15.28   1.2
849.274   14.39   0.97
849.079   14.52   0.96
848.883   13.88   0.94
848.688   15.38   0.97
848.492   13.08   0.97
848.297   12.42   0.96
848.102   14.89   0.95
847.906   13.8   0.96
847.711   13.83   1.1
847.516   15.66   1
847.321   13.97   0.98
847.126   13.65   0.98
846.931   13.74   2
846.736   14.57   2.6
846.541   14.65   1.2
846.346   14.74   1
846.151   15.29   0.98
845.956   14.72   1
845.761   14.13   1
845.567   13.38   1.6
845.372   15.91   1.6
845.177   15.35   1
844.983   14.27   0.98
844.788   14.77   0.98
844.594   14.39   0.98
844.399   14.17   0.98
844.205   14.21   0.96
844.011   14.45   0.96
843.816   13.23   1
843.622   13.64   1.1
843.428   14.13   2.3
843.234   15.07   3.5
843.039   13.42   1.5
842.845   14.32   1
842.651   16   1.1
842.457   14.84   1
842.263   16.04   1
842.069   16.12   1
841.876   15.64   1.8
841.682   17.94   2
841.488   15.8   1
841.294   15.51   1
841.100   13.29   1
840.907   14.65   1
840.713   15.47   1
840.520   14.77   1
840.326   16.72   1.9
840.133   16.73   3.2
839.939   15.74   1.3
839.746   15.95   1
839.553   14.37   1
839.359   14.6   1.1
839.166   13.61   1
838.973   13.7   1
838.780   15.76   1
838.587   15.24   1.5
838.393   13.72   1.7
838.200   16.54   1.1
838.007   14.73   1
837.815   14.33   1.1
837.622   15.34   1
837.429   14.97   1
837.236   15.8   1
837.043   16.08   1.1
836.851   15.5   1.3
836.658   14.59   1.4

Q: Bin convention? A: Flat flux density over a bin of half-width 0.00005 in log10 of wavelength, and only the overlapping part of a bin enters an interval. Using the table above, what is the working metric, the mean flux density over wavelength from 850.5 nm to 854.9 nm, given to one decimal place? 13.8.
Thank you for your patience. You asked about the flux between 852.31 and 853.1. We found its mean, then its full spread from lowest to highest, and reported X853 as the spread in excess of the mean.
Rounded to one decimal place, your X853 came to -12.6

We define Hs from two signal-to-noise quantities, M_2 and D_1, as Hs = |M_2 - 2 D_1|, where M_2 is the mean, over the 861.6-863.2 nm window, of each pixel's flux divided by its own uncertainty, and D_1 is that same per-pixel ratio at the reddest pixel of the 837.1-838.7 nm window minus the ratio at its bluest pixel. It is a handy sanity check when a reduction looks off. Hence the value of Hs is 23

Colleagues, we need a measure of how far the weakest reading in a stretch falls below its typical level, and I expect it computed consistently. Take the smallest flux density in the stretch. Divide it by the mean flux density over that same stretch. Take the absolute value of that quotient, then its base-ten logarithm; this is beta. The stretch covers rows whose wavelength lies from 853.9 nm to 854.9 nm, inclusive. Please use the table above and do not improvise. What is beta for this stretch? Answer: -0.10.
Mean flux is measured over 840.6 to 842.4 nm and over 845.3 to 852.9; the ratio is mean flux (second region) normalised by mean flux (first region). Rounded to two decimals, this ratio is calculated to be 0.90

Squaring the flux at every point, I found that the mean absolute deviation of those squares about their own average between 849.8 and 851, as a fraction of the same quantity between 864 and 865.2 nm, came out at 1.24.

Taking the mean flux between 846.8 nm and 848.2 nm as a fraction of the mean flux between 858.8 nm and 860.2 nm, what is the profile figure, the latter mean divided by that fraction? 14.8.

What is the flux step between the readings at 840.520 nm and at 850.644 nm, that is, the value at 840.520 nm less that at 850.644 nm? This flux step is 2.5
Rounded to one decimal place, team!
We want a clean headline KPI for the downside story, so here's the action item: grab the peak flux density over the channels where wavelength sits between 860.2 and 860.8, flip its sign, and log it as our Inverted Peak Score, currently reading -15.3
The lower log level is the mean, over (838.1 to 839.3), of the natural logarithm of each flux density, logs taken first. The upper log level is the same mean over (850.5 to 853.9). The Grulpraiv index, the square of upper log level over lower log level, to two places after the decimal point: 0.97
